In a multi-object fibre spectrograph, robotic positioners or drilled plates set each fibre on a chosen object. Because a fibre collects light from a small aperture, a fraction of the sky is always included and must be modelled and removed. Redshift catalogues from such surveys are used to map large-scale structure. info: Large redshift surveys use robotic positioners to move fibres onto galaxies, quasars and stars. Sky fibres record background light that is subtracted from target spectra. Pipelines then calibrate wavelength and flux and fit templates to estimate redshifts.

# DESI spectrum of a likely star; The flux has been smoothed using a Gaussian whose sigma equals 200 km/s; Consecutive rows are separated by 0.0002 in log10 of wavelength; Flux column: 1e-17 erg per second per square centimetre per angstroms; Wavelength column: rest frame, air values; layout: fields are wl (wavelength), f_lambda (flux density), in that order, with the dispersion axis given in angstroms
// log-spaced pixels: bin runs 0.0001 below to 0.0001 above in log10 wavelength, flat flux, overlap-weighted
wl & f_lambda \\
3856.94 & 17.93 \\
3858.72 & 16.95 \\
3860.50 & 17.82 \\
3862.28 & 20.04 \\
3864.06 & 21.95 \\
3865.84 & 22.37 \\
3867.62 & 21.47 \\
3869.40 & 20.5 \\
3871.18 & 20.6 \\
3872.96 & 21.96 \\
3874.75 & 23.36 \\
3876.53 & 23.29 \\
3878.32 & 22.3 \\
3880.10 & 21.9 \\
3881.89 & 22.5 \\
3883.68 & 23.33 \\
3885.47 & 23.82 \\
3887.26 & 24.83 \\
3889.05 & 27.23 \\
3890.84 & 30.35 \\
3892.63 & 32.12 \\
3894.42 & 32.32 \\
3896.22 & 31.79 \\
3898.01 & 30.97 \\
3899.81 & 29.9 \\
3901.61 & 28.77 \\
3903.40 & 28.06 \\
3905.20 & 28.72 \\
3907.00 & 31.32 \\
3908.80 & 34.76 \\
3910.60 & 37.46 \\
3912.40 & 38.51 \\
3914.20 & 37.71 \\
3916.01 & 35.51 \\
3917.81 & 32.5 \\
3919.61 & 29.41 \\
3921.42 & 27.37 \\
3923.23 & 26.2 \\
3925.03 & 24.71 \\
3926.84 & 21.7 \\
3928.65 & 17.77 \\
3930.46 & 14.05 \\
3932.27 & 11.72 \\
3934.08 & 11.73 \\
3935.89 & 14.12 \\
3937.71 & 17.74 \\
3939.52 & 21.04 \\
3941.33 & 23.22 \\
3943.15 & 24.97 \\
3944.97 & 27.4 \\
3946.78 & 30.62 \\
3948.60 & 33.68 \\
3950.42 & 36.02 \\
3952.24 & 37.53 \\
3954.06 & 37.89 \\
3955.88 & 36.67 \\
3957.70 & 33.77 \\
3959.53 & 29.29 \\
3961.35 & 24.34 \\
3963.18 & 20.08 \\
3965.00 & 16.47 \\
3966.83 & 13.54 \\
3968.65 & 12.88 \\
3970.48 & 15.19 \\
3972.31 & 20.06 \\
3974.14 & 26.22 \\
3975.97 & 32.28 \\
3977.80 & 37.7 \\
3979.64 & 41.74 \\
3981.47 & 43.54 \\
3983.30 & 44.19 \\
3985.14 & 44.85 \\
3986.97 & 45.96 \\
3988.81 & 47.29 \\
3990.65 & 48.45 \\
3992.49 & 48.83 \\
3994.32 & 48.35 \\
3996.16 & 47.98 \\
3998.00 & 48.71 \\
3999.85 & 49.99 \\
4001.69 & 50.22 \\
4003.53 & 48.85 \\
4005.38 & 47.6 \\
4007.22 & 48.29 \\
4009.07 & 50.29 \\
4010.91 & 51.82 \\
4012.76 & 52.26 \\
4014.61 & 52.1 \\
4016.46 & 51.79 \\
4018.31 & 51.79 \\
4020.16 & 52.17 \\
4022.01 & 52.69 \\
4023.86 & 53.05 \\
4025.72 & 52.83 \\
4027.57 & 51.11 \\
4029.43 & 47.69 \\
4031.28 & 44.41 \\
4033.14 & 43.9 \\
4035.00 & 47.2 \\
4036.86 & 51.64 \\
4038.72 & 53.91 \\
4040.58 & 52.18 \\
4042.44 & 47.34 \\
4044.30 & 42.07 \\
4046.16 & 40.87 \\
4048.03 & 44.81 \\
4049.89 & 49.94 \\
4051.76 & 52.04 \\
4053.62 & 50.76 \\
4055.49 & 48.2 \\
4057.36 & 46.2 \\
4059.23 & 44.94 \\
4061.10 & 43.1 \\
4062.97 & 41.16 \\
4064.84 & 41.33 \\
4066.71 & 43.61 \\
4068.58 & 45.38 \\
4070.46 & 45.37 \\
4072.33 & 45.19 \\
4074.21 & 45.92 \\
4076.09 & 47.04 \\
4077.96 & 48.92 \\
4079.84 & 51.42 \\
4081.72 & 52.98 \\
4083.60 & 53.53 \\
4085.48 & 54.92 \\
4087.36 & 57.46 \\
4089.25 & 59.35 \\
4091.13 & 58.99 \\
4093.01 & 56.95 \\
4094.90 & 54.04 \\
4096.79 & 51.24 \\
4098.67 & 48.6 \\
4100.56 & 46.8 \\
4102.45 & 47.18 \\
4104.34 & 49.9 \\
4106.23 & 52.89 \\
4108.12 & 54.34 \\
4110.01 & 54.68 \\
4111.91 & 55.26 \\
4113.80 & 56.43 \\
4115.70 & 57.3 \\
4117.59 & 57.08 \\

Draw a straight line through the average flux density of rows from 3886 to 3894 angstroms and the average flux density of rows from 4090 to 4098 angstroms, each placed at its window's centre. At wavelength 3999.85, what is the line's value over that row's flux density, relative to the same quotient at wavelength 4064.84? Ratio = 0.69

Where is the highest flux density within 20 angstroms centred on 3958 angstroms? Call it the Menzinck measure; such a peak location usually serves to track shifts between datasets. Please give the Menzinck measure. 3954.06 angstroms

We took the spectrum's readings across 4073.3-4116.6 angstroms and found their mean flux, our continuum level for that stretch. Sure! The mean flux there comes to 53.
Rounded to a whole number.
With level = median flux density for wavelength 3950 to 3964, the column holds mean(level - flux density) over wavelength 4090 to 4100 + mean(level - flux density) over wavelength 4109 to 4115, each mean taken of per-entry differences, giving -40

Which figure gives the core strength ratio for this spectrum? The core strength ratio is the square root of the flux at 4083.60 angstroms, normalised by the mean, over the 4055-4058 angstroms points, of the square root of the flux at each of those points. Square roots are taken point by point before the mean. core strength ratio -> 1.07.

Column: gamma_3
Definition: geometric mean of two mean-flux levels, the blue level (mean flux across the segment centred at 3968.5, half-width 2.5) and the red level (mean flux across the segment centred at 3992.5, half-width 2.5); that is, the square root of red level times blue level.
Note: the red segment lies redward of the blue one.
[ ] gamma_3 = 26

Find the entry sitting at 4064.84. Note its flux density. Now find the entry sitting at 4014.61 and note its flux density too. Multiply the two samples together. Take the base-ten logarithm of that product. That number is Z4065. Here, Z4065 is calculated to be 3.33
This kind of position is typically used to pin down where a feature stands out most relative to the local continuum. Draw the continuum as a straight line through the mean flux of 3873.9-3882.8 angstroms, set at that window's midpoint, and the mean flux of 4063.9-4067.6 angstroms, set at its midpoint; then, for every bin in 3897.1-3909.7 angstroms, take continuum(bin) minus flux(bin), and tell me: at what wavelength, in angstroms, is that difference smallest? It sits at 3908.80 angstroms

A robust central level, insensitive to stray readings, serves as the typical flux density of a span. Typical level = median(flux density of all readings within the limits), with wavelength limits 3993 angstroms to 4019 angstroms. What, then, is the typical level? 50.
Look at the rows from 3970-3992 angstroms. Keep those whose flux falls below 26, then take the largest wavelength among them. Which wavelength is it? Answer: 3972.31 angstroms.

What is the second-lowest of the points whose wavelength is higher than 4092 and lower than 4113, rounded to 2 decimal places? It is 47.18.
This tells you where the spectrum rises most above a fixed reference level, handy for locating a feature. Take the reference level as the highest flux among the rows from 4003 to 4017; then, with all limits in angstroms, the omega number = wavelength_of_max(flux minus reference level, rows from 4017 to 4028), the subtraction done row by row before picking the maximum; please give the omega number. 4023.86 angstroms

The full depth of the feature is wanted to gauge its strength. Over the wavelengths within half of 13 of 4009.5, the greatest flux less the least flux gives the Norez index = 4.7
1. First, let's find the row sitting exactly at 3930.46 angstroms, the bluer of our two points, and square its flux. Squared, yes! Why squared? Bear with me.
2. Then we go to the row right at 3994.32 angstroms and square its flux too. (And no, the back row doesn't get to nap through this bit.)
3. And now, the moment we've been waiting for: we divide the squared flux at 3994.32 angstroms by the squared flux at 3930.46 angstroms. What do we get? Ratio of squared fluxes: 11.8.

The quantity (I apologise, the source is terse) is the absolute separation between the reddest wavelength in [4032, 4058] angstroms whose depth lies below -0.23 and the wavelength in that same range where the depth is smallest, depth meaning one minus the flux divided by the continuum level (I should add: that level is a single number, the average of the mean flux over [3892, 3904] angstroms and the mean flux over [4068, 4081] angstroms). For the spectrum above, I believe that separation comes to 16.8 angstroms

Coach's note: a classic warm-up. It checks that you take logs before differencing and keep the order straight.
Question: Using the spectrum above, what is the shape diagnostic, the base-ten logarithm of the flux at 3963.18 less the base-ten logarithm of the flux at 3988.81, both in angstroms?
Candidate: -0.37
